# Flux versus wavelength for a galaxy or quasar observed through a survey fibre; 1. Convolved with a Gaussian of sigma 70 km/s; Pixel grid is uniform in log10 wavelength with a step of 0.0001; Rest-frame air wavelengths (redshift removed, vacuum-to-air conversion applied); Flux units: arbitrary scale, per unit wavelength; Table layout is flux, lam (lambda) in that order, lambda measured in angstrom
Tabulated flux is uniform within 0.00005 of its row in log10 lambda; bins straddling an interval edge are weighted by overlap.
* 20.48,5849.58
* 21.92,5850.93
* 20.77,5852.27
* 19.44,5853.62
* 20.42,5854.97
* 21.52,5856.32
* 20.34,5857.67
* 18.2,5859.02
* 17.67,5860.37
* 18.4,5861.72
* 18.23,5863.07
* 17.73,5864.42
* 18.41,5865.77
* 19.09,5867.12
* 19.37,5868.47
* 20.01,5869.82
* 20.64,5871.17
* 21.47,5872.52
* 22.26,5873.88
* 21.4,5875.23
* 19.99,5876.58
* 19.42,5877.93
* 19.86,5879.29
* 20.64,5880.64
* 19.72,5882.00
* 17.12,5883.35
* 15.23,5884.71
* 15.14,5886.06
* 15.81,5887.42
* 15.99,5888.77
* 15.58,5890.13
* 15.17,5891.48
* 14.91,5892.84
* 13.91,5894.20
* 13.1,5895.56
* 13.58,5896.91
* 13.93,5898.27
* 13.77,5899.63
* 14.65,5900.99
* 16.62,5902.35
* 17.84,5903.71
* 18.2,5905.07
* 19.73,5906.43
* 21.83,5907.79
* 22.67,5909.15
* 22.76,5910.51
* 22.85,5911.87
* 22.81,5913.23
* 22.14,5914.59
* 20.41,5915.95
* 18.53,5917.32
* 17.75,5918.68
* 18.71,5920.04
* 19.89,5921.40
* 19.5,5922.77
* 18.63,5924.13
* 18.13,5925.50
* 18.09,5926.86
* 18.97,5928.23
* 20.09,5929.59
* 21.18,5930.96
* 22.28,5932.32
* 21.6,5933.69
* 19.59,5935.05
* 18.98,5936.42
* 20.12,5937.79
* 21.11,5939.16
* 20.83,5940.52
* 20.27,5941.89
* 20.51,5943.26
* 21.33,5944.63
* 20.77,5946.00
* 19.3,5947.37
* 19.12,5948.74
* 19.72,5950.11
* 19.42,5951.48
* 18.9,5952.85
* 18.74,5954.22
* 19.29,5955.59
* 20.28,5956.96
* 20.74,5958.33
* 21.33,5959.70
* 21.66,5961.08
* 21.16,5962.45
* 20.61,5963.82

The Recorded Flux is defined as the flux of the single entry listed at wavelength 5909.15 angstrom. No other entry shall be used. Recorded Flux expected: 22.67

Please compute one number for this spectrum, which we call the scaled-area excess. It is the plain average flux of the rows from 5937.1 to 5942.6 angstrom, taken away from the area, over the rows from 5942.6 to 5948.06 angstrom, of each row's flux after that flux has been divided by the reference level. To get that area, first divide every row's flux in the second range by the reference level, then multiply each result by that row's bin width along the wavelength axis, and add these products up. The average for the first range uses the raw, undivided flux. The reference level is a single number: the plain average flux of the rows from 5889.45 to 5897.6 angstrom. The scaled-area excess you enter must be -13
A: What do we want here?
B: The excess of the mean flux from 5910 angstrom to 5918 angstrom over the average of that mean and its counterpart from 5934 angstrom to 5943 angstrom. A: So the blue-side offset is 0.7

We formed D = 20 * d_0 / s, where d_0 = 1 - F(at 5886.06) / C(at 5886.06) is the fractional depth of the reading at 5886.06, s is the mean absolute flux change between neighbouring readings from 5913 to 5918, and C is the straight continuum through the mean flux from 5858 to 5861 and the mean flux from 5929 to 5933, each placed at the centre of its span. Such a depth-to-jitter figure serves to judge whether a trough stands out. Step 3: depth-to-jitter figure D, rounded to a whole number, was 3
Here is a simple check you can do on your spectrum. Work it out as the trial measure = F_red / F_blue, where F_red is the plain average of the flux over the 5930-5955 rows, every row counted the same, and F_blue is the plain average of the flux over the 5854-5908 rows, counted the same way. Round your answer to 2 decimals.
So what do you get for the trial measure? 1.13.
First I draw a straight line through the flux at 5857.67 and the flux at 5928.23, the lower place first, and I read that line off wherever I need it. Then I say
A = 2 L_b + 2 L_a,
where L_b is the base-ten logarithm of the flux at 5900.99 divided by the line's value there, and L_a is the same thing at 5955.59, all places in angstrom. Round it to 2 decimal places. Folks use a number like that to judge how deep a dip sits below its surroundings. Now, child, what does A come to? -0.21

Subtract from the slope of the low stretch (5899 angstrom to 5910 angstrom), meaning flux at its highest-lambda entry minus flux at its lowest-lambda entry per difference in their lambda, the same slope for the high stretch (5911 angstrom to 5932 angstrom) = 1.02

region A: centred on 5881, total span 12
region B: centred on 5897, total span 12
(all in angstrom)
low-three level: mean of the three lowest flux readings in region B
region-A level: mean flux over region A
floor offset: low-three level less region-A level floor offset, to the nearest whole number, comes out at -5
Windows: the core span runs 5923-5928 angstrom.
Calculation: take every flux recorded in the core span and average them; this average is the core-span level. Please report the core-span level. 18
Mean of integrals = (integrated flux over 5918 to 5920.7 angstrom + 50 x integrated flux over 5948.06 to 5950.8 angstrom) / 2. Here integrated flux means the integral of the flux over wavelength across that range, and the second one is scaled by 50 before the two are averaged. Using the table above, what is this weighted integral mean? 1355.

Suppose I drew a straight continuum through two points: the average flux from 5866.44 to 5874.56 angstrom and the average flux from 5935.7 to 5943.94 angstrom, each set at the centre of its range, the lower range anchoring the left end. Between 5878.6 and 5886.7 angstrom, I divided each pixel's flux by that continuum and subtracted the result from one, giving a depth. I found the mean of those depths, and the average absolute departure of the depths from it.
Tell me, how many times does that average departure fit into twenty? 193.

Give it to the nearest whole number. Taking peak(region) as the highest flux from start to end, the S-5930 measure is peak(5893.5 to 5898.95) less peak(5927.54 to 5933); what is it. -8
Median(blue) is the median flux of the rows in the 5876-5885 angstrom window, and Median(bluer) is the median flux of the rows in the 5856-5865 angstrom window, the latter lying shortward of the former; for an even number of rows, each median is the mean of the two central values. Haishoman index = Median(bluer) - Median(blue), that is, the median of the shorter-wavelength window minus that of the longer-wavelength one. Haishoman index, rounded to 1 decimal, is -1.5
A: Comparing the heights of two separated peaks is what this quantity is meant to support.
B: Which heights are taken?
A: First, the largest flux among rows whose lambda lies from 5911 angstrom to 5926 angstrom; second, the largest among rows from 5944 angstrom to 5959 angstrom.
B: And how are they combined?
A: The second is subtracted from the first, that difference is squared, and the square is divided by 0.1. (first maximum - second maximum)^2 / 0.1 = 23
